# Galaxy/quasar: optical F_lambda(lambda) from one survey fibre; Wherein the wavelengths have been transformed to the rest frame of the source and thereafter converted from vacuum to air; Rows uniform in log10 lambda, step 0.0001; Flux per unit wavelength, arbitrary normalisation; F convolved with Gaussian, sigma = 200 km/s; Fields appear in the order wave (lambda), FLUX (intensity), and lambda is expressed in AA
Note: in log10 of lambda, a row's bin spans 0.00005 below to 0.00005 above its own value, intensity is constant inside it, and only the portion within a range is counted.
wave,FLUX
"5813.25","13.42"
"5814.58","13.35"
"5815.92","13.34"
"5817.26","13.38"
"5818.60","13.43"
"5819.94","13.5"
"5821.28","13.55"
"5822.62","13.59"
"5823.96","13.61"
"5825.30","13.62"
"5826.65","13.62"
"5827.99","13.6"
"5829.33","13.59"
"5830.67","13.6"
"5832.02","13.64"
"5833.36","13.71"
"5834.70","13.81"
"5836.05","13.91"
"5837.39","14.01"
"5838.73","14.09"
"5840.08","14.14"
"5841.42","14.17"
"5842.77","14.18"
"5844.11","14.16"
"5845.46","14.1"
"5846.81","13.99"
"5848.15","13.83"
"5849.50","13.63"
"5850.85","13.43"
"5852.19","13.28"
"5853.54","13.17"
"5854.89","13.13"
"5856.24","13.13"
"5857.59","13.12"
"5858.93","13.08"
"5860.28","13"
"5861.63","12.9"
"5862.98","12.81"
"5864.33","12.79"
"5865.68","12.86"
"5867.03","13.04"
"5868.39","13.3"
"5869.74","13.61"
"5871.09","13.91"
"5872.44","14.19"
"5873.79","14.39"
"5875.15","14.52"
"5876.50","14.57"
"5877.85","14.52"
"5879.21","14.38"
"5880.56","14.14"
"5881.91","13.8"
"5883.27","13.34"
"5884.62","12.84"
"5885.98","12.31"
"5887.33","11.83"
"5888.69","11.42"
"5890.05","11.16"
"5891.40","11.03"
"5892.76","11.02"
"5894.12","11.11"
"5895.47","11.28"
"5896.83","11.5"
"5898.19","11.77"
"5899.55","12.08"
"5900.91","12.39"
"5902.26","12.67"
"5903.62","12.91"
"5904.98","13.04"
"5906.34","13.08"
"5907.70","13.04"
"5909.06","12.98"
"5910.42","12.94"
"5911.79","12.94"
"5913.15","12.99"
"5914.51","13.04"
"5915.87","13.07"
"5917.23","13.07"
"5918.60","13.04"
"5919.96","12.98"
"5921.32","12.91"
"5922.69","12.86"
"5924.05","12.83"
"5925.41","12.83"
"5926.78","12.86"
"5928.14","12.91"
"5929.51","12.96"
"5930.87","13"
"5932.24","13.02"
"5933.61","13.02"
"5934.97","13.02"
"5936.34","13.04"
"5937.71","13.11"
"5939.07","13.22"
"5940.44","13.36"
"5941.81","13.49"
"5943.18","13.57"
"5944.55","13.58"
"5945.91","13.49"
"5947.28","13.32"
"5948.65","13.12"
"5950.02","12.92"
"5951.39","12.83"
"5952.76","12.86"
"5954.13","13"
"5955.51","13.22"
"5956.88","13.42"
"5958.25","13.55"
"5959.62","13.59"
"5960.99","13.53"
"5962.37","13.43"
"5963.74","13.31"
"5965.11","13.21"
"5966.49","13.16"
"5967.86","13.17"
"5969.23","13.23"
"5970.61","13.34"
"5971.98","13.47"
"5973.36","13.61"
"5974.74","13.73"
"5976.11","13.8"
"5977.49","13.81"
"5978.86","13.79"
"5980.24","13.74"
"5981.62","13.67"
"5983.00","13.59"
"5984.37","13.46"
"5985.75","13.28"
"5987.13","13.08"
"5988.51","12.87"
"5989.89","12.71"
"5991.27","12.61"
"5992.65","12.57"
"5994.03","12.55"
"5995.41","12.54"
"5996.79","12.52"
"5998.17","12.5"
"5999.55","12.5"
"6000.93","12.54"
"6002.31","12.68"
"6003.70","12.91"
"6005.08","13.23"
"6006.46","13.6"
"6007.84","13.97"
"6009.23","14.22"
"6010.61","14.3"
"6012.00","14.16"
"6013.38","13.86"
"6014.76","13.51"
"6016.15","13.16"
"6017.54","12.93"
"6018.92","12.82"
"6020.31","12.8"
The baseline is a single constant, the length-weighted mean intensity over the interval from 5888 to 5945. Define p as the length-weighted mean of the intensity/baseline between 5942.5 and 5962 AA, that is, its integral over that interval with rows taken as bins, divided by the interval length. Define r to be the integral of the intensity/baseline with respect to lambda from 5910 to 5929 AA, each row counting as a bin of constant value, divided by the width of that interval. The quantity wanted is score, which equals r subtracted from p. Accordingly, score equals 0.03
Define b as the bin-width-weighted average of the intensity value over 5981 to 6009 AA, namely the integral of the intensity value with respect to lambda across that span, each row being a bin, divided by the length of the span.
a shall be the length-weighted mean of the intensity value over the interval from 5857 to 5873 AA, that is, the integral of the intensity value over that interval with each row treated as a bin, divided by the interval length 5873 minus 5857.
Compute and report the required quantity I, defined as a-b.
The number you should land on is 0.2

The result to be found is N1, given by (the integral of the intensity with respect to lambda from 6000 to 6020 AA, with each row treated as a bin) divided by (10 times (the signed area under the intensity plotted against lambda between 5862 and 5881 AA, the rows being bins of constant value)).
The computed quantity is 0.102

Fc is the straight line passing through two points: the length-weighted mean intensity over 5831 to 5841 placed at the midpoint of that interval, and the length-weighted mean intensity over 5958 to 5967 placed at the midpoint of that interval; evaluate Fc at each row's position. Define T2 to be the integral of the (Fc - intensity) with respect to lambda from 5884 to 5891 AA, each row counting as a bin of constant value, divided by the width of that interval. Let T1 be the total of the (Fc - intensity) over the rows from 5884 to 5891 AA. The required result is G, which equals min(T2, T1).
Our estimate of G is 1.8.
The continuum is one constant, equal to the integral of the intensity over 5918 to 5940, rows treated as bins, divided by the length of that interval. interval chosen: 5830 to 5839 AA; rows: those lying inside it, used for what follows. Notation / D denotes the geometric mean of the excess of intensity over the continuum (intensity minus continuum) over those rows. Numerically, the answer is 0.8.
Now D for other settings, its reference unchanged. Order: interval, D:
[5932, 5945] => 0.2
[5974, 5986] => 0.6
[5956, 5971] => 0.3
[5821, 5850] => 0.8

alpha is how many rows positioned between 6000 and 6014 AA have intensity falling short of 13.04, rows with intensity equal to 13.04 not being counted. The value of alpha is 3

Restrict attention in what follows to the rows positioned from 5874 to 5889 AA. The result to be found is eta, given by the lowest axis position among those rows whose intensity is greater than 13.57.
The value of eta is 5875.15 AA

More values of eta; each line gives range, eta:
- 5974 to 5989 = 5974.74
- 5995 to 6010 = 6006.46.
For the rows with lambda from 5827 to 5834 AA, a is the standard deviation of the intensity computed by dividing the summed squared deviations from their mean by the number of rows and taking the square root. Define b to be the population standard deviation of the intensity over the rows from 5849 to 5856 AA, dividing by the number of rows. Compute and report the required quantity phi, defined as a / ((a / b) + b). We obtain 0.10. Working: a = 0.044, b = 0.18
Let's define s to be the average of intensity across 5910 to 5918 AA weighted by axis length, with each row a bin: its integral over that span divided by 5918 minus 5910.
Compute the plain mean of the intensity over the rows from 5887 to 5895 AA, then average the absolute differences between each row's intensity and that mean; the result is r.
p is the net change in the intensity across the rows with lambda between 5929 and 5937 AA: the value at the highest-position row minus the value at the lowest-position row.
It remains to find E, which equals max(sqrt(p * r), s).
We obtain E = 13.0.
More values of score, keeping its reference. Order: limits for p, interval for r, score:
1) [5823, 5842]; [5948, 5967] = 0.04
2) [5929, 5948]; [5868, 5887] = -0.05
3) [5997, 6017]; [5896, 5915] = 0.05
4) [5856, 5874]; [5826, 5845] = -0.05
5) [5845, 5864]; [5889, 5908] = 0.11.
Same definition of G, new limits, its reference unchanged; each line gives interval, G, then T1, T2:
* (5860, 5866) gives 0.9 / 5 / 0.9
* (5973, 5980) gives -2.1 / -2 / -0.4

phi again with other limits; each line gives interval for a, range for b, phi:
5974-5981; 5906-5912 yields 0.05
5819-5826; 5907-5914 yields 0.04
